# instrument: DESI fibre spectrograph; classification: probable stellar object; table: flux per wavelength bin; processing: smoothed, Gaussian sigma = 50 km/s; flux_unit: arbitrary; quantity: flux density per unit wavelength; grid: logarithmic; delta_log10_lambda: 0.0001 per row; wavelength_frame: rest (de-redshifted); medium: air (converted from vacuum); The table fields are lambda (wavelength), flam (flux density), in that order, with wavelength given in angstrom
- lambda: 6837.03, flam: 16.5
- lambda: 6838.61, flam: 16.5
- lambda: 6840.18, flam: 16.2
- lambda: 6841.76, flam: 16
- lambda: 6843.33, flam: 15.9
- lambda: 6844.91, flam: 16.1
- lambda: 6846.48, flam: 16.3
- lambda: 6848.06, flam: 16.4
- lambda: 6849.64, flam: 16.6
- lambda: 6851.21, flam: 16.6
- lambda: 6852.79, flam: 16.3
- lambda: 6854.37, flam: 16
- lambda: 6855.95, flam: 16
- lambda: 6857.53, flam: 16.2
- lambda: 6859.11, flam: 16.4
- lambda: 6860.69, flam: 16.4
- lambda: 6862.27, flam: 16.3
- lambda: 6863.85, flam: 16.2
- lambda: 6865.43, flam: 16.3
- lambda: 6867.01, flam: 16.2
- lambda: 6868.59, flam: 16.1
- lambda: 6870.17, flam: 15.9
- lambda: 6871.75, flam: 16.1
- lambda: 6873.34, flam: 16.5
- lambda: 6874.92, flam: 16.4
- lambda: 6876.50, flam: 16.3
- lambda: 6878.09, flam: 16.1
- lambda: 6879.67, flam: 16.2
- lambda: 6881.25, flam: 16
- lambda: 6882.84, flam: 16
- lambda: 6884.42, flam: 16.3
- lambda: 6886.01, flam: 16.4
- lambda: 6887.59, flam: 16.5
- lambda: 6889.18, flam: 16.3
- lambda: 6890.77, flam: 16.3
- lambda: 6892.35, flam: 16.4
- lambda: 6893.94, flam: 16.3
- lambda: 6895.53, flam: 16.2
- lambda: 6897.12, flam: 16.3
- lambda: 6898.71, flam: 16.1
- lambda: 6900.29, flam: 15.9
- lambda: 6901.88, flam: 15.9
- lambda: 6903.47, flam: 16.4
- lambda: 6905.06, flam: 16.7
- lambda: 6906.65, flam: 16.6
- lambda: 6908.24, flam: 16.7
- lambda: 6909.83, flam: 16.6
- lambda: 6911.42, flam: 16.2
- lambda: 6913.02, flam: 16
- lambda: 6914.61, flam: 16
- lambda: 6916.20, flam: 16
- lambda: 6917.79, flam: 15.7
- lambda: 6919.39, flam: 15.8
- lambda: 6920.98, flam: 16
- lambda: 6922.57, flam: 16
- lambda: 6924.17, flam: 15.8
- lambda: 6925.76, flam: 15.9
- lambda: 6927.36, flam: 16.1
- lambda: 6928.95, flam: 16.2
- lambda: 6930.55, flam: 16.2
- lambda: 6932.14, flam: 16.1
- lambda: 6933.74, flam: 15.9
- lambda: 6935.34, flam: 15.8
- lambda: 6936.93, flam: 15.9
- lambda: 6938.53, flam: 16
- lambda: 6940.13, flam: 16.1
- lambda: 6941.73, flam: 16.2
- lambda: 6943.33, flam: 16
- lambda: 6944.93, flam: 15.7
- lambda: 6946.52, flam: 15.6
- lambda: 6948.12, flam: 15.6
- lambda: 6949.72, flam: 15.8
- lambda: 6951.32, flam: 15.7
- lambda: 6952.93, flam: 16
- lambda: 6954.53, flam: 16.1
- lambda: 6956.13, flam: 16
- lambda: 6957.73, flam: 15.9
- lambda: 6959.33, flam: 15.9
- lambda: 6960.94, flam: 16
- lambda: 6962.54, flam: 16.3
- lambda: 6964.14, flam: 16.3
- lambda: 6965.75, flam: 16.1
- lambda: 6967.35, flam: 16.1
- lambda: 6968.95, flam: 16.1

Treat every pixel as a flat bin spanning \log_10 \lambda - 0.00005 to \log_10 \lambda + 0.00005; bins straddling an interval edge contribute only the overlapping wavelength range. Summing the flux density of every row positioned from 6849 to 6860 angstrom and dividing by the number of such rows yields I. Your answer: 16.3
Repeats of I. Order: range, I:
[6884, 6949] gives 16.1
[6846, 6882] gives 16.3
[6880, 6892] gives 16.3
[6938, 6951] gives 15.9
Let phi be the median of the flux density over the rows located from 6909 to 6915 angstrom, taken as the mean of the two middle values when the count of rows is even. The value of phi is 16.1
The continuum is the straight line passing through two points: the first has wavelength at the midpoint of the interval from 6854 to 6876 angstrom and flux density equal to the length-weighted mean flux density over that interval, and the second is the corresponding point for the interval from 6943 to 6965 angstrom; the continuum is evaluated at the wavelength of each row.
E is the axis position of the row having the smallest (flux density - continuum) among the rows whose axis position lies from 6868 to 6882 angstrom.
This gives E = 6870.17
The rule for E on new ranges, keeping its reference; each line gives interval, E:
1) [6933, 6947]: 6946.52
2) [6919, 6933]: 6919.39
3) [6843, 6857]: 6843.33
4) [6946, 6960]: 6946.52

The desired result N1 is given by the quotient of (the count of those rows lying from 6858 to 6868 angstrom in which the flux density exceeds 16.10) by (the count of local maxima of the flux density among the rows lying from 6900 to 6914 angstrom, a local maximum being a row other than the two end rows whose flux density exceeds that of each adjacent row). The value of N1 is 3.0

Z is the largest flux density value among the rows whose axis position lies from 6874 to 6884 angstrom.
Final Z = 16.4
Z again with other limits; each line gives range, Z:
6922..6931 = 16.2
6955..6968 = 16.3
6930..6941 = 16.2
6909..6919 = 16.6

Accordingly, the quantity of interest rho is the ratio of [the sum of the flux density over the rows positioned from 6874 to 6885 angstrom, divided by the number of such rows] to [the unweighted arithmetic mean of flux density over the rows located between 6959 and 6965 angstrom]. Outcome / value 1.00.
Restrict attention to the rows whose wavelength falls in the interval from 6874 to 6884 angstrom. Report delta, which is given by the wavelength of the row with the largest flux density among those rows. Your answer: 6874.92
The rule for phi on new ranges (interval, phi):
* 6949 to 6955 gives 15.9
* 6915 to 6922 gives 15.9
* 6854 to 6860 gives 16.1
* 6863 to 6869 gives 16.2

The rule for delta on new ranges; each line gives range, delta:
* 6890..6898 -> 6892.35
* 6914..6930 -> 6928.95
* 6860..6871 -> 6860.69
